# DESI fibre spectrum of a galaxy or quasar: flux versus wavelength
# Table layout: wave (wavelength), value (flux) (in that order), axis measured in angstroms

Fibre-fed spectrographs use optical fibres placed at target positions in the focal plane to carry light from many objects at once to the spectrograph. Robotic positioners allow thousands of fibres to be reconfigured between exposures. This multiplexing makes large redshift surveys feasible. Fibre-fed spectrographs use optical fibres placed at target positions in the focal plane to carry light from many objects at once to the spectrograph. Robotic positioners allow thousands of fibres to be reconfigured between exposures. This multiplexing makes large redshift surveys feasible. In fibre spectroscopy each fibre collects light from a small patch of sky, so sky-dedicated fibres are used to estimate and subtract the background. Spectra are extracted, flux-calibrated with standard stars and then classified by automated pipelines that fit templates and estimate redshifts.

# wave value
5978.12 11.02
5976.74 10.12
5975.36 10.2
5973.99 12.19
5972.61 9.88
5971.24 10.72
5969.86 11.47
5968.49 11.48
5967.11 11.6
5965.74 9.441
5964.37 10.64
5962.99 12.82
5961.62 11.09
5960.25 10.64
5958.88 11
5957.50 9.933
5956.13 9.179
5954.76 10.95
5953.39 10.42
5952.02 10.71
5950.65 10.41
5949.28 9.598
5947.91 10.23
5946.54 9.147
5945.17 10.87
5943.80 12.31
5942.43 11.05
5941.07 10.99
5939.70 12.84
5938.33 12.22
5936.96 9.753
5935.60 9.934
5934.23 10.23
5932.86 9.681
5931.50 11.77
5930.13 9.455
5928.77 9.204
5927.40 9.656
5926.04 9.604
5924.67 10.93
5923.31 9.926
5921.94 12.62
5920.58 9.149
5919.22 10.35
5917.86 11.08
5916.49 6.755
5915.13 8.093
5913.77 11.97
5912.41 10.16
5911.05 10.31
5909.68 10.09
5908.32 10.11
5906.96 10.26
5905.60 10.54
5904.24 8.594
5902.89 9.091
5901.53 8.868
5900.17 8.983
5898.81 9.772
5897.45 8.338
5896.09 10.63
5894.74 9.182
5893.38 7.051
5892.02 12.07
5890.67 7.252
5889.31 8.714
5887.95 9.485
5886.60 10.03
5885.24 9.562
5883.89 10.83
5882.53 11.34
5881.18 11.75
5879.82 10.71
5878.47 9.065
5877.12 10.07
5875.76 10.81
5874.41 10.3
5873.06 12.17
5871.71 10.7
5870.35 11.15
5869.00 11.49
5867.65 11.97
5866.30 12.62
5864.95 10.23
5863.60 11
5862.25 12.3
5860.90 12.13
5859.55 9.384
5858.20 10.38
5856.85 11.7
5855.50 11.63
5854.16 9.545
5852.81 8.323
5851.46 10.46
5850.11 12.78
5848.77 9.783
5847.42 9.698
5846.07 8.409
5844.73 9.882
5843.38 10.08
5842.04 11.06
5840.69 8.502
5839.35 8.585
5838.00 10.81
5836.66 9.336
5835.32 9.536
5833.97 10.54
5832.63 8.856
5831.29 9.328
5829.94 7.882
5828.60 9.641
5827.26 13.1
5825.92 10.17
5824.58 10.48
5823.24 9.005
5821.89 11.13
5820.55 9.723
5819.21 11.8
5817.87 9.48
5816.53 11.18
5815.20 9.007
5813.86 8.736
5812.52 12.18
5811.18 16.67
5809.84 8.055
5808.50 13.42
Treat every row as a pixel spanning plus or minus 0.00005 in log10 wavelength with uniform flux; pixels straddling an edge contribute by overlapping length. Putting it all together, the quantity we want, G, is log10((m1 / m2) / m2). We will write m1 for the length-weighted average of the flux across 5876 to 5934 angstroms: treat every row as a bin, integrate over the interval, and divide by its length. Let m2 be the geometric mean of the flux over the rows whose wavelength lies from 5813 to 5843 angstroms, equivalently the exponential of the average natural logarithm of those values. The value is -0.99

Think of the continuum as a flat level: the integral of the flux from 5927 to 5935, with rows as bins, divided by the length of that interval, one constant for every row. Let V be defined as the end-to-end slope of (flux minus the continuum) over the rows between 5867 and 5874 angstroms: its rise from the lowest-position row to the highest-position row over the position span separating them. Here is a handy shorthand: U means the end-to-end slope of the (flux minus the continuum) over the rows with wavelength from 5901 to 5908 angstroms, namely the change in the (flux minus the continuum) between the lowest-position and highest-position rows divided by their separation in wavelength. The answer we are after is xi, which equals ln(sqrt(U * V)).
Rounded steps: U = 0.26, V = 0.0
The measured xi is -2.3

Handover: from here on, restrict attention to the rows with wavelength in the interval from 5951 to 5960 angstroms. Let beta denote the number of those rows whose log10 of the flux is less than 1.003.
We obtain 2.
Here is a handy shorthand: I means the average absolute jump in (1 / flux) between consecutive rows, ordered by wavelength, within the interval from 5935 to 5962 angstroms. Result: 0.008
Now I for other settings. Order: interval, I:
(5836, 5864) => 0.013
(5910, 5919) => 0.028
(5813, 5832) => 0.017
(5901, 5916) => 0.009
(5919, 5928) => 0.014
